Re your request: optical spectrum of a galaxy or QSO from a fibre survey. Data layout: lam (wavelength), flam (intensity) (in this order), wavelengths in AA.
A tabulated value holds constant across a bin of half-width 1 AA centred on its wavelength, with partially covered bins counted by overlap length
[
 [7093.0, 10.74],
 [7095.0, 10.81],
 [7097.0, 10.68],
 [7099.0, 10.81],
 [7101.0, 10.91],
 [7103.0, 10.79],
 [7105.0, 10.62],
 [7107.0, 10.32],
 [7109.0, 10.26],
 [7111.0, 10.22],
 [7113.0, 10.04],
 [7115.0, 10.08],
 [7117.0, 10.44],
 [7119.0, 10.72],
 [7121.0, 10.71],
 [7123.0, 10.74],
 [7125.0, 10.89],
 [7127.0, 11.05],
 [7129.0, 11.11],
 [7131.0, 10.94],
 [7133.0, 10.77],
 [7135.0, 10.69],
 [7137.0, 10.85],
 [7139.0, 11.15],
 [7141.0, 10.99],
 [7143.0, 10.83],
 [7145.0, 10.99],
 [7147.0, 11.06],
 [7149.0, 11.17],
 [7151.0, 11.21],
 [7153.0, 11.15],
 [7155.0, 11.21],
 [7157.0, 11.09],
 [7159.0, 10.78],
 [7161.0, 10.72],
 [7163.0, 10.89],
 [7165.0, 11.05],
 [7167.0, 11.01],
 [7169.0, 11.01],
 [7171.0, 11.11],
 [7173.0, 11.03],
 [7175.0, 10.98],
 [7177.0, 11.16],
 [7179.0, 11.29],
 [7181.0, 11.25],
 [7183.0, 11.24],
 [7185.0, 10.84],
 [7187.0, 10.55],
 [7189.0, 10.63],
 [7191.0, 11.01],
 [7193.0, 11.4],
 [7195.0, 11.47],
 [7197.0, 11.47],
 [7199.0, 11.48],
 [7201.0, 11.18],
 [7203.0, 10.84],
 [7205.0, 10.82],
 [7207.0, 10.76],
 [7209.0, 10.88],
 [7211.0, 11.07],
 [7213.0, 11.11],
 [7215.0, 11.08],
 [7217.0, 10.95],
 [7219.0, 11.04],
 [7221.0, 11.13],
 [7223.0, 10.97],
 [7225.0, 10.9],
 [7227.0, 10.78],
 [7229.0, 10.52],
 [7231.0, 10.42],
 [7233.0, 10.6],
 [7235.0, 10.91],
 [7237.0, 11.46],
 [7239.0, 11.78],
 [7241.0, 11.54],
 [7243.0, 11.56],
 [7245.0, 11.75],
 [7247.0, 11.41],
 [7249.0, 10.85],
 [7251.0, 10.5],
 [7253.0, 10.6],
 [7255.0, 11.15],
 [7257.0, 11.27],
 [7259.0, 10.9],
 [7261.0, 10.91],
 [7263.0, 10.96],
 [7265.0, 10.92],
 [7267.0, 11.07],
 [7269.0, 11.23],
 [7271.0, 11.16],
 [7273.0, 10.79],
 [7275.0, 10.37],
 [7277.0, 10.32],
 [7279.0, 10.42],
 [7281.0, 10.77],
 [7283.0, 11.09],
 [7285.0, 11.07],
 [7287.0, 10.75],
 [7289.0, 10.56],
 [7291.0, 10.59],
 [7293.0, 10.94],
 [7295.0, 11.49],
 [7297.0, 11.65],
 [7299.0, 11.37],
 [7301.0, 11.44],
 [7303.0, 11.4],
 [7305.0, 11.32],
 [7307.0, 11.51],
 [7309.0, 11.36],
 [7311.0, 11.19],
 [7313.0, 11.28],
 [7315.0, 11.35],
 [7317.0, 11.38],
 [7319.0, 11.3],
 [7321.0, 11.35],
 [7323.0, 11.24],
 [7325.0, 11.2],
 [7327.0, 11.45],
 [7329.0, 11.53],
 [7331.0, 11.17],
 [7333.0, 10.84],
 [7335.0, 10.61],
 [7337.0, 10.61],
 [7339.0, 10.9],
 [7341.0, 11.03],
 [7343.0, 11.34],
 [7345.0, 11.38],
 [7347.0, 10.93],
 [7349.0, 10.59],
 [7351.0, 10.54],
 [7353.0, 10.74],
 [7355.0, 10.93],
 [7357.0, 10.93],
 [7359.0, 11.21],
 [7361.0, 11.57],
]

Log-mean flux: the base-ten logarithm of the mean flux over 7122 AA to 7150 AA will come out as 1.04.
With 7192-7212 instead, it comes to 1.05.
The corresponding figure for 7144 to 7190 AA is 1.04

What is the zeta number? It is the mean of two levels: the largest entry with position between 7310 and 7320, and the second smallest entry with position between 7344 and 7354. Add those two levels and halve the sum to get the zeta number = 11.0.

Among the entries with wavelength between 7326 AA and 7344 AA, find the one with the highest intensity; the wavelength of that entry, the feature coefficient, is 7329.0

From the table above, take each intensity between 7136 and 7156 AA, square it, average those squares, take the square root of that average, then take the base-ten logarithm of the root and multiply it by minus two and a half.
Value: -2.61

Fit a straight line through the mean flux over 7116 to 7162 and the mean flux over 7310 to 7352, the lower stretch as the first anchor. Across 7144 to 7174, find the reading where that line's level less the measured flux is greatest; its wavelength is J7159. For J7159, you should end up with 7161.0 AA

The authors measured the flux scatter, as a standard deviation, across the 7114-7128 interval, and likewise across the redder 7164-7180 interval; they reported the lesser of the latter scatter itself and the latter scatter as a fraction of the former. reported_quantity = 0.10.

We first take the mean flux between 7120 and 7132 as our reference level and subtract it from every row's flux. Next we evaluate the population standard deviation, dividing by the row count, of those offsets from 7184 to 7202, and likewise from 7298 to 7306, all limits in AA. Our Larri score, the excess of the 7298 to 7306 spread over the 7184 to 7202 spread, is -0.31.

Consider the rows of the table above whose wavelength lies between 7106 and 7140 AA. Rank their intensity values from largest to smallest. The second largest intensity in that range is 11.11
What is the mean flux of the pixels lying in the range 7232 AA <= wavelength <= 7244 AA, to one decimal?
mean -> 11.3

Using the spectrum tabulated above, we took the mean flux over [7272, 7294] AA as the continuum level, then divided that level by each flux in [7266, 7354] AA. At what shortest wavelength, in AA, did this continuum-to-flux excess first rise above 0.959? 7267.0 AA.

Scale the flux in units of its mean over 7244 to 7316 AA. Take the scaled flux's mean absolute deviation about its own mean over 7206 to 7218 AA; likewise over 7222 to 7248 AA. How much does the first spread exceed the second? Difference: -0.0283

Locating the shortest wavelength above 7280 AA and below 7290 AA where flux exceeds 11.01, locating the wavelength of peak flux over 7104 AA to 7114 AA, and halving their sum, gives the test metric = 7194 AA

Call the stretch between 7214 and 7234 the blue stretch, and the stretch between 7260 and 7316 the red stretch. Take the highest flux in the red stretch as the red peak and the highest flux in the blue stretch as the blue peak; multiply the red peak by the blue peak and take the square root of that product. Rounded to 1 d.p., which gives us 11.4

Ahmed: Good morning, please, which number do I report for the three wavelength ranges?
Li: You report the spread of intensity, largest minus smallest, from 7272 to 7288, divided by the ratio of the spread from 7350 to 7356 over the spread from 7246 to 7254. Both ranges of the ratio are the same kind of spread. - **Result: 1.8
